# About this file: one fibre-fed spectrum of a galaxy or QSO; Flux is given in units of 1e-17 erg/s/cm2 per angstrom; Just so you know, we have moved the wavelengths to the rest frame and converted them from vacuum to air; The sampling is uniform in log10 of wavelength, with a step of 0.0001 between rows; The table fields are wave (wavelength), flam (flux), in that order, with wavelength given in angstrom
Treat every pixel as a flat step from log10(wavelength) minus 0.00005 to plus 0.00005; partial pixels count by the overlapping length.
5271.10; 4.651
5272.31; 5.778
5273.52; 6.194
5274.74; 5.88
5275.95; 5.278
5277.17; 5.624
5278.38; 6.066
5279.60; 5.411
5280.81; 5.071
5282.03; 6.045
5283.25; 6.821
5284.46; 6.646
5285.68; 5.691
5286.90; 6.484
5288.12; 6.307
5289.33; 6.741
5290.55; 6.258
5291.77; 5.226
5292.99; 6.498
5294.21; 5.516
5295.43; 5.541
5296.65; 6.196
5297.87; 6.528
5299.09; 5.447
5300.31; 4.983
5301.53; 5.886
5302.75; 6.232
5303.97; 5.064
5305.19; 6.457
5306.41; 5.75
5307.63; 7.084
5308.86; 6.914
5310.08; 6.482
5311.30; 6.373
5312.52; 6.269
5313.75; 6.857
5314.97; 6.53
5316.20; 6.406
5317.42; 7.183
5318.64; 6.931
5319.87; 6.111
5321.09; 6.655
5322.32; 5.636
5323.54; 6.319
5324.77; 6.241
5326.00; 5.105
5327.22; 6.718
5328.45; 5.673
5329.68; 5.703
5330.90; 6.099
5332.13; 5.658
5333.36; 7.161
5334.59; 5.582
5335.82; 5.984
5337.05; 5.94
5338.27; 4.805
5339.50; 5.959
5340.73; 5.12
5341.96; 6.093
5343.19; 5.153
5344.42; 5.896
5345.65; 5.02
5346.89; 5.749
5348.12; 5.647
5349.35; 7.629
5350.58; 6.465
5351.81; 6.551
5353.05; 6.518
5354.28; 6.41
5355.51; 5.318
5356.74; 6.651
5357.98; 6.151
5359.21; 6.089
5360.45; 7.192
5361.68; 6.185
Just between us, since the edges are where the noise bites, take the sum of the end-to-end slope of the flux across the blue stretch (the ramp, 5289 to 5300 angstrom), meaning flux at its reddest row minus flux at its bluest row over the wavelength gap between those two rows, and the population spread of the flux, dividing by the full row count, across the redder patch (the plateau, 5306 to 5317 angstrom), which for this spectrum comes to 0.24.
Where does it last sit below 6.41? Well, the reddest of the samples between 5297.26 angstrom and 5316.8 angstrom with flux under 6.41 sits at 5316.20 angstrom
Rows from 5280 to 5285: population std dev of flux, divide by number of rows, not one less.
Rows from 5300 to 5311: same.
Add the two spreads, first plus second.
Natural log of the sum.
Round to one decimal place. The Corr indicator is 0.3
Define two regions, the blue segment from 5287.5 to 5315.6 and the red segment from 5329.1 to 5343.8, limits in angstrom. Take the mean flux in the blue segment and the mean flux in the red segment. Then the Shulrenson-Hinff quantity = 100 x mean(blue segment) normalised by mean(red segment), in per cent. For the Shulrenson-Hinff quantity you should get 106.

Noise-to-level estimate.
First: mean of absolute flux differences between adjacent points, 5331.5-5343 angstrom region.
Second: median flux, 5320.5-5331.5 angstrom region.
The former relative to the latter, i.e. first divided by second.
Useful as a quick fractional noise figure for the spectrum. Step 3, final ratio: 0.16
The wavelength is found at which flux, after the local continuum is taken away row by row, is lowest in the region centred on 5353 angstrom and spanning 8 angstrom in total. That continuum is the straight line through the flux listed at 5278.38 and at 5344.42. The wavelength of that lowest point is 5355.51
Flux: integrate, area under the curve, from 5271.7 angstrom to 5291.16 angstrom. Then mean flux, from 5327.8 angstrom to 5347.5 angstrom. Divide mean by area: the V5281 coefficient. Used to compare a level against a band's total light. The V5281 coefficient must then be 0.0489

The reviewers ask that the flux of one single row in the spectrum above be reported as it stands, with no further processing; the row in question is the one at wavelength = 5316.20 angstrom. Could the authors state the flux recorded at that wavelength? 6.406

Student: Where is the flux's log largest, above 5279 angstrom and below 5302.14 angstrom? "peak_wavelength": 5283.25 angstrom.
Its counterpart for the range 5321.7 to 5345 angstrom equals 5333.36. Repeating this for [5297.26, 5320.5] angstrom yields 5317.42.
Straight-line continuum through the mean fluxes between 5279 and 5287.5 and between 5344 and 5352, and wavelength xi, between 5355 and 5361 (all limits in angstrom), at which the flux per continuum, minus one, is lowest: 5355.51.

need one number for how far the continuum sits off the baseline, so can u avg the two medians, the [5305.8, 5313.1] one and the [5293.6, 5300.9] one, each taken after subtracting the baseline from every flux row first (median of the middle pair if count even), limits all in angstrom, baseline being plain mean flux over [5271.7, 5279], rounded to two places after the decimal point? 0.17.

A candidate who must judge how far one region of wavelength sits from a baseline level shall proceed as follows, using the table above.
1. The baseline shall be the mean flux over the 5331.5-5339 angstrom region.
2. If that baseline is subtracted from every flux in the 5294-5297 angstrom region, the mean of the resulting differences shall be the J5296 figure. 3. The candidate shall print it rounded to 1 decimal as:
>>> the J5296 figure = -0.1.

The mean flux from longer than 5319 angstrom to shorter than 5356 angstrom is 6.0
